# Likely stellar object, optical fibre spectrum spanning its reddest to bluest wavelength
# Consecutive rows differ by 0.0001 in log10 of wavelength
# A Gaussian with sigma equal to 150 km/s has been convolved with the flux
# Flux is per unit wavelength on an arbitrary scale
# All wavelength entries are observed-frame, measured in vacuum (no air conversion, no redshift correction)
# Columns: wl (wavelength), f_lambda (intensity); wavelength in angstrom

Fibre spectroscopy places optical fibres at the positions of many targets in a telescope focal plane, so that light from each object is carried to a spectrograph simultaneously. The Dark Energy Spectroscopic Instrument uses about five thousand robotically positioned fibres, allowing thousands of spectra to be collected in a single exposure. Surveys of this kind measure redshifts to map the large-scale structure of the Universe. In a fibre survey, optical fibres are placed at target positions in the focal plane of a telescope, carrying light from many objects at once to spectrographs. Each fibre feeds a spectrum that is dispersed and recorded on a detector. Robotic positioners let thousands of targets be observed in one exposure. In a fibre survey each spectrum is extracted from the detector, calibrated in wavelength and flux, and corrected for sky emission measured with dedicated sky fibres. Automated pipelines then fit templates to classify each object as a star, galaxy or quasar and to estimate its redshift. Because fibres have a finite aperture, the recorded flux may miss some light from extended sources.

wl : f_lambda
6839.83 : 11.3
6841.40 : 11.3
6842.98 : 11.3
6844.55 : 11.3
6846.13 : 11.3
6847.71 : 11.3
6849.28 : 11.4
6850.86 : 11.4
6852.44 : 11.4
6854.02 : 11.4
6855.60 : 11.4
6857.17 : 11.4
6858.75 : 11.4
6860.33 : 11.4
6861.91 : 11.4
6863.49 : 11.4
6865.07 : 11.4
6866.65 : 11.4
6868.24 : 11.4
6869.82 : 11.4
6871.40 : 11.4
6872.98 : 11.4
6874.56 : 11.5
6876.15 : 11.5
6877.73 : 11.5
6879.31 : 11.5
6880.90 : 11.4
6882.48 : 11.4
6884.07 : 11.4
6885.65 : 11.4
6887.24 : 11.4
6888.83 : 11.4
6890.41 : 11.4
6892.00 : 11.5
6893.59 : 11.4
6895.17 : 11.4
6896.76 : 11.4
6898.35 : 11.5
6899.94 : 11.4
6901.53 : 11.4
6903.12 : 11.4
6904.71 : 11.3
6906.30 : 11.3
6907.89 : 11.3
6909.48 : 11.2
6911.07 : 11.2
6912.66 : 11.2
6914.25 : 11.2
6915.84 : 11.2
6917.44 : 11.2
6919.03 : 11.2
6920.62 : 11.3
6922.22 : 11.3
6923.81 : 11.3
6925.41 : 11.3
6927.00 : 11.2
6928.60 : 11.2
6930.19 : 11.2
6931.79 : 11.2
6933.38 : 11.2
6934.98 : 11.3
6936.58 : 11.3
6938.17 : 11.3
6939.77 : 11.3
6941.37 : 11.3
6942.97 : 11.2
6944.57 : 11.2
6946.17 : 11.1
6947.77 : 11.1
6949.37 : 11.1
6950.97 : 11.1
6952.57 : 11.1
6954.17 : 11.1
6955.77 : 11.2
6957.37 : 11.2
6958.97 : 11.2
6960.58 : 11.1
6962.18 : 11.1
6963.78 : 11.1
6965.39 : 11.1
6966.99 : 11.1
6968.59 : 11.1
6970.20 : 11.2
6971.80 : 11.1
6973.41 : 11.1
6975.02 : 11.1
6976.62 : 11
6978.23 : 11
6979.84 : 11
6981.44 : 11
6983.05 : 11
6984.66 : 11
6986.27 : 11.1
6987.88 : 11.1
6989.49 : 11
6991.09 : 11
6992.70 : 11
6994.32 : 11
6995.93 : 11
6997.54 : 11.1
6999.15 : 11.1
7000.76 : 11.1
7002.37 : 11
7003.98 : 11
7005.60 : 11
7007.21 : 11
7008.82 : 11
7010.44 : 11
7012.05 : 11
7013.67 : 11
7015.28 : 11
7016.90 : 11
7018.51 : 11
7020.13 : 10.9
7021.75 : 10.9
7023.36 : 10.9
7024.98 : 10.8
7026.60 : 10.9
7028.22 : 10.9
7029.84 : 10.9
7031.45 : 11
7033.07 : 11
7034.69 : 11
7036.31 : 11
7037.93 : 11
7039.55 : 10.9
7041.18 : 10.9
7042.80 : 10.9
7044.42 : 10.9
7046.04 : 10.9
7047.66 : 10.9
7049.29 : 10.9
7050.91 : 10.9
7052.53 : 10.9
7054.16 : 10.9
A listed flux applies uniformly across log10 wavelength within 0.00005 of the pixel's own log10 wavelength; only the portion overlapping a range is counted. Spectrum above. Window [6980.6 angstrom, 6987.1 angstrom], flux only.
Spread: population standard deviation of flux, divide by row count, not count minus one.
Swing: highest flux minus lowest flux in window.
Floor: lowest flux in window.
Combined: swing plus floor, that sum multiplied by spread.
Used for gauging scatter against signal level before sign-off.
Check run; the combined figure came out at 0.481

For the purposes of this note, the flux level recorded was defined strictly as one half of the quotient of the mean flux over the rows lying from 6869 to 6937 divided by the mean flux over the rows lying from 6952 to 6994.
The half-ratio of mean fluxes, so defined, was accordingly 0.512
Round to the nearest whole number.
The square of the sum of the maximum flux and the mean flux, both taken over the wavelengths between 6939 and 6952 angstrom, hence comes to 505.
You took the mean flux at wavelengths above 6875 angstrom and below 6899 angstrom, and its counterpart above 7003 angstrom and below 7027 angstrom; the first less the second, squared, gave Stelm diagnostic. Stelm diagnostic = 0.22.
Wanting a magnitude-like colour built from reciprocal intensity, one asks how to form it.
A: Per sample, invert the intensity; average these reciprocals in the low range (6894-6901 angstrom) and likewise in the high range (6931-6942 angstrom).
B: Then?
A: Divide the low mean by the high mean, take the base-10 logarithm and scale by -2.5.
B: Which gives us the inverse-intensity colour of 0.015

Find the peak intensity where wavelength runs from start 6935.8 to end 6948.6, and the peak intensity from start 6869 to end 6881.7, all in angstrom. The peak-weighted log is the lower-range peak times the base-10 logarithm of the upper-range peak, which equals 12.1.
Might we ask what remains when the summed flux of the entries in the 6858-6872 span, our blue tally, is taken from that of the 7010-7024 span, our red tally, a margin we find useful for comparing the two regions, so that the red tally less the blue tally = -3.9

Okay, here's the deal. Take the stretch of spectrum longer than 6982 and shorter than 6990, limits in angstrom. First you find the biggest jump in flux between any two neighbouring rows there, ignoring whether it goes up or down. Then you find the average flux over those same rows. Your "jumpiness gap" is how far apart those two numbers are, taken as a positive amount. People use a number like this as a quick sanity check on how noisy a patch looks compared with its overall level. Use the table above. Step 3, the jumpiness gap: 10.9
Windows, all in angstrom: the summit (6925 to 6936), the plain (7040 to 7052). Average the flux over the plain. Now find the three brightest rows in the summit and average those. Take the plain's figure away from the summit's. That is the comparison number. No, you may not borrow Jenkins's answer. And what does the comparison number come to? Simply 0.37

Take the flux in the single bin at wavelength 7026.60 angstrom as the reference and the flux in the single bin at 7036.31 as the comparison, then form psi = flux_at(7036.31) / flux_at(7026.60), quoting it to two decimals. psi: 1.01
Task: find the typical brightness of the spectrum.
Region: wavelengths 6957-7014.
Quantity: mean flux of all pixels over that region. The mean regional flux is 11.1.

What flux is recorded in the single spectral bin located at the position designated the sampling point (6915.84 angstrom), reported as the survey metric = 11.2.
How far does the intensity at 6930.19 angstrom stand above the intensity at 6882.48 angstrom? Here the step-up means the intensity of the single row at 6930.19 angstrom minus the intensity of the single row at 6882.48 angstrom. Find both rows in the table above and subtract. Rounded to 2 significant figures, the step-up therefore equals -0.20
